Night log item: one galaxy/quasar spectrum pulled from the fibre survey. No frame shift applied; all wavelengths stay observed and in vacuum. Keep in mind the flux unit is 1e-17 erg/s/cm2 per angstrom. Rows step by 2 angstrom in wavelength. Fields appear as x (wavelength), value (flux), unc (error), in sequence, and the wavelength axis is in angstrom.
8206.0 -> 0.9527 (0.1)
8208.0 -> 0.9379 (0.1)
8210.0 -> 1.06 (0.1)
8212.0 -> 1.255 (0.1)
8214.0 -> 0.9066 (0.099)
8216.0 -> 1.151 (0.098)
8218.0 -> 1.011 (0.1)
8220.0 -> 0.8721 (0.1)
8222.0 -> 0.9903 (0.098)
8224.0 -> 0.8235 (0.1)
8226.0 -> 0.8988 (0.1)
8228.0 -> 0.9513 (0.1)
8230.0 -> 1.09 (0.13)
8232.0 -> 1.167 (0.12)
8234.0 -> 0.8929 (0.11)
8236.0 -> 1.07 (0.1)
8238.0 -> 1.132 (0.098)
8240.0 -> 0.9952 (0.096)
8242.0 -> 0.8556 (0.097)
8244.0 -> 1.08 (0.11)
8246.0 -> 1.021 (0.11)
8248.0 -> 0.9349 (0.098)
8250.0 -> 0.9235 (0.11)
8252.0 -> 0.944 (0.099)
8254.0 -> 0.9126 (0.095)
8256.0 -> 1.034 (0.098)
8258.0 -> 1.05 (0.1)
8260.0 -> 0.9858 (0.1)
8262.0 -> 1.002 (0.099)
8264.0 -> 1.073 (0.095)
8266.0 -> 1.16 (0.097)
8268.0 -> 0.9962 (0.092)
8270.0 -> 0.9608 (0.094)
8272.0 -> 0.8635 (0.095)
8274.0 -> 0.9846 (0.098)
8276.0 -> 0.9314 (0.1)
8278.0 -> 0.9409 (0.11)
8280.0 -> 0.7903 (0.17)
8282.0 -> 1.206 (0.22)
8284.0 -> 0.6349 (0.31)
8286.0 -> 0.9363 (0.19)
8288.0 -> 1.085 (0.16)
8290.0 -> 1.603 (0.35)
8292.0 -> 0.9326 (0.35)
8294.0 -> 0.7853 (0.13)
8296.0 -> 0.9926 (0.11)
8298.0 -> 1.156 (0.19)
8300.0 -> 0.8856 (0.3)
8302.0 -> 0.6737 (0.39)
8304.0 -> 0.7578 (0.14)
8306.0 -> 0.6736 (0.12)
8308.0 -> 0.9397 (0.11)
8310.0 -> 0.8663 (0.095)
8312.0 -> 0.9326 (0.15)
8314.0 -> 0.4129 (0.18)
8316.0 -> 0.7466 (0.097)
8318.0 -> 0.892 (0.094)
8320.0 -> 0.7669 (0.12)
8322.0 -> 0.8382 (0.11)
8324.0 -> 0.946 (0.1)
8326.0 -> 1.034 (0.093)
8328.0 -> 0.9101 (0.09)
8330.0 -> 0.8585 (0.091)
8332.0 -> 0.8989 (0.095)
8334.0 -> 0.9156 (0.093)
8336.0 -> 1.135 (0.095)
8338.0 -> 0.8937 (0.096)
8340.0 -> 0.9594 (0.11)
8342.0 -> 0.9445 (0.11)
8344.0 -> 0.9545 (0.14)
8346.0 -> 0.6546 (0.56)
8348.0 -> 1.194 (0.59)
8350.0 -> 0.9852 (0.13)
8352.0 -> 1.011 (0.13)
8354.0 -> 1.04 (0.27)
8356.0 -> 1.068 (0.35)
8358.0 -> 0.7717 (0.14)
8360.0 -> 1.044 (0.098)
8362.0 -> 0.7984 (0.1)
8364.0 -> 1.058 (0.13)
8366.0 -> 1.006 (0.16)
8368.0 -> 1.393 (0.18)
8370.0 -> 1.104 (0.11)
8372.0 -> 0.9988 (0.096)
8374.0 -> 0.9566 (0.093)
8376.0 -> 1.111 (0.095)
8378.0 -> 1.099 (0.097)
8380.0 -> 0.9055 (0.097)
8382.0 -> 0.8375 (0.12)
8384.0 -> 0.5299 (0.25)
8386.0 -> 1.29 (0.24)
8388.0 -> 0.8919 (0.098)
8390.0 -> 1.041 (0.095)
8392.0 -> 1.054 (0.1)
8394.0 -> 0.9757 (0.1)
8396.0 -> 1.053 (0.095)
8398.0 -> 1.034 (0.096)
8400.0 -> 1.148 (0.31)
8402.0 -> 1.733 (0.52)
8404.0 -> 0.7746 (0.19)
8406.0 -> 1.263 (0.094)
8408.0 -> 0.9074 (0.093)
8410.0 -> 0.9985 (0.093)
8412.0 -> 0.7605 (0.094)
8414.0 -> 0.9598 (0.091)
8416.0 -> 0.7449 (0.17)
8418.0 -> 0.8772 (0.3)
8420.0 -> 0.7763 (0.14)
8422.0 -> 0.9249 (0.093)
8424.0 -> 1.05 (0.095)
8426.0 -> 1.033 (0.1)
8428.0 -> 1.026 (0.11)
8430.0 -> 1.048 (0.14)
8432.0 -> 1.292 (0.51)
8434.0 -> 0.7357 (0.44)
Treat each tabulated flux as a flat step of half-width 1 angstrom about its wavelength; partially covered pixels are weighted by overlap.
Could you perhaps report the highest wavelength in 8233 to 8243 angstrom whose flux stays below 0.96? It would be 8242.0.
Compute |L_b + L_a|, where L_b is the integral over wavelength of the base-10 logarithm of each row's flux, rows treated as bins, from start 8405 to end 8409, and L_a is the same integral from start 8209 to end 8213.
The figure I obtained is 0.37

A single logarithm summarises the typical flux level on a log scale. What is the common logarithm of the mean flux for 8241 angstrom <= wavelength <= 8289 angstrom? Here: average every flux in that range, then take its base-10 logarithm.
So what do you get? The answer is -0.013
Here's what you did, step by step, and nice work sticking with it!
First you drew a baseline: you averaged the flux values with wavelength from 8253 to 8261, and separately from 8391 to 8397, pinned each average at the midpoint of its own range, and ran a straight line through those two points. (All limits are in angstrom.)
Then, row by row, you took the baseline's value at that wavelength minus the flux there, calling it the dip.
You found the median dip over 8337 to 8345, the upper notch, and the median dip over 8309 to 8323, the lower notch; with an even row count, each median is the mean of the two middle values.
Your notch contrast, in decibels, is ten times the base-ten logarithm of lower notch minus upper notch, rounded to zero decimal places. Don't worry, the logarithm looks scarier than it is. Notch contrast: -10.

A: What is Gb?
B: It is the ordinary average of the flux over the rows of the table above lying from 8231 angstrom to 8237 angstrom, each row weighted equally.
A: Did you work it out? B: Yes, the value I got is 1.04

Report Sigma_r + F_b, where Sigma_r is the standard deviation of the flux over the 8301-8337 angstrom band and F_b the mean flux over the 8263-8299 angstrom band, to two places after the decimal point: 1.16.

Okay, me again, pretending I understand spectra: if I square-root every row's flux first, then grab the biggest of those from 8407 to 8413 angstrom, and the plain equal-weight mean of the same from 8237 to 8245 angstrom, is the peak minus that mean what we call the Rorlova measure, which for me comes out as -0.01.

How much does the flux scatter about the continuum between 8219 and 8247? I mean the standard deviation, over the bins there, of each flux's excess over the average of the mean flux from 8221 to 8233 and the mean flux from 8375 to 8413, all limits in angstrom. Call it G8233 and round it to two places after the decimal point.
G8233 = 0.11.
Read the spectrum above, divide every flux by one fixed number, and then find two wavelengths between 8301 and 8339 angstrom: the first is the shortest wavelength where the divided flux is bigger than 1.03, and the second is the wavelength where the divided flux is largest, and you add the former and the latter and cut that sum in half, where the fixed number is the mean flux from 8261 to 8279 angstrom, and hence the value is 8331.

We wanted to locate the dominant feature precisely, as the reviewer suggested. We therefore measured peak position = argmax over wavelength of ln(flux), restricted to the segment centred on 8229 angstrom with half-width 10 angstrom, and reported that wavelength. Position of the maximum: 8232.0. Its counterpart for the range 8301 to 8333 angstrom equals 8326.0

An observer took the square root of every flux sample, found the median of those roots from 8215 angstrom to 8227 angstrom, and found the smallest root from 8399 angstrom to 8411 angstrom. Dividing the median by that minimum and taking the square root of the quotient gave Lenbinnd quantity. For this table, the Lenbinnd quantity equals 1.051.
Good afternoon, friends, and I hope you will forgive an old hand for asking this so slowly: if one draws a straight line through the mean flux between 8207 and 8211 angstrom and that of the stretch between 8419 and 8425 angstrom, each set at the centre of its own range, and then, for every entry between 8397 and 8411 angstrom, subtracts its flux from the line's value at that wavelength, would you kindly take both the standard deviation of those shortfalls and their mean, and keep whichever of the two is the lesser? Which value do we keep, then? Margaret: -0.20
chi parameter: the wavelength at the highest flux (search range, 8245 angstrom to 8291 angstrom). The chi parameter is 8290.0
